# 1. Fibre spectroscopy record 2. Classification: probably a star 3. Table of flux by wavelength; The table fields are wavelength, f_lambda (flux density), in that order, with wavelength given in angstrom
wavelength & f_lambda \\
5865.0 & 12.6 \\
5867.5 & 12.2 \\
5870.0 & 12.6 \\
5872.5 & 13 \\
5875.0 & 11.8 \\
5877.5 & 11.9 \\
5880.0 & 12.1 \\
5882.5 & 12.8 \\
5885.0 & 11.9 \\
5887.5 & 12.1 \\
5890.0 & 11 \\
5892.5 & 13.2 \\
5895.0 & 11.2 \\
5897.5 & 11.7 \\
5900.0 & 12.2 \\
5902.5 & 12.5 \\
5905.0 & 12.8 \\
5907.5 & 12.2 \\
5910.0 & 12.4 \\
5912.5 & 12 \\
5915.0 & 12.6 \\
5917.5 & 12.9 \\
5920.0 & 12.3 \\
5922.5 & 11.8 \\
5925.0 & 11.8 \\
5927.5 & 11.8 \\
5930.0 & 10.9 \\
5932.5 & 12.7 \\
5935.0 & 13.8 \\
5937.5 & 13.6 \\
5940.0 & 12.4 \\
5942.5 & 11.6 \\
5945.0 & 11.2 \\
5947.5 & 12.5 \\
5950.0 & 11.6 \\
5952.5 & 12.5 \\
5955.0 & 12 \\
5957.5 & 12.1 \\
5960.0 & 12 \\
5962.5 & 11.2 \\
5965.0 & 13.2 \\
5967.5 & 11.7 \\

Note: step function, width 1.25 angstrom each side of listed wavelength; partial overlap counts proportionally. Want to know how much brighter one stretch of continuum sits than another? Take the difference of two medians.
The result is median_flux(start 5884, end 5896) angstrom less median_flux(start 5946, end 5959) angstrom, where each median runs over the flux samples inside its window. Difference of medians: -0.20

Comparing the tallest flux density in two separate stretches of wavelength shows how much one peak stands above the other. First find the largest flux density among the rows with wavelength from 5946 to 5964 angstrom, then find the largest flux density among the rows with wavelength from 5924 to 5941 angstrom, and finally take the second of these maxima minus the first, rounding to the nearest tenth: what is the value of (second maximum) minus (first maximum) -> 1.3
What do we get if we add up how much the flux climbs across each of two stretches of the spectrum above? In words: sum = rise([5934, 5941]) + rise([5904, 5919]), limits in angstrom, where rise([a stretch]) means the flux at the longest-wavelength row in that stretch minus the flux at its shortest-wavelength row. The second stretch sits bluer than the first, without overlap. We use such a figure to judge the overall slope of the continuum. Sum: -1.3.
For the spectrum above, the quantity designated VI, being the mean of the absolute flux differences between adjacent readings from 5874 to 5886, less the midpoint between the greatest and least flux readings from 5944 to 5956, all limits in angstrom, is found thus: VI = -11.4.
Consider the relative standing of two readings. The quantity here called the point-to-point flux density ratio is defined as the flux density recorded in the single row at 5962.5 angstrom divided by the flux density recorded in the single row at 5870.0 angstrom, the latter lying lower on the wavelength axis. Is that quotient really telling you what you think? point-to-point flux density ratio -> 0.89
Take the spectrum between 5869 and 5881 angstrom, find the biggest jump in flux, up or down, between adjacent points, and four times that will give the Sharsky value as 4.8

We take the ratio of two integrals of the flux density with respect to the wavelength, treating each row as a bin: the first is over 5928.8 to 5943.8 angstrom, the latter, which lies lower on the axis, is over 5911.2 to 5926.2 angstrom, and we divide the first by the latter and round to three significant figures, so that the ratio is 1.02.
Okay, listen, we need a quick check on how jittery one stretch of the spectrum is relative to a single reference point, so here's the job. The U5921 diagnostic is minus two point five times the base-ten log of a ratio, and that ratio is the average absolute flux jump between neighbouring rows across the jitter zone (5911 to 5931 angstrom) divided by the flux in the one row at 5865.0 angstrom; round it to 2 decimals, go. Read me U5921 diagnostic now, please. 3.71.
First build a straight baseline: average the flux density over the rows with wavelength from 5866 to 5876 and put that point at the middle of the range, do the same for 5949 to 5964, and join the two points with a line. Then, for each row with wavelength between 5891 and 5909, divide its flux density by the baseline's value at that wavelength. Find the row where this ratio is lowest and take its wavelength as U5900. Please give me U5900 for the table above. 5895.0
